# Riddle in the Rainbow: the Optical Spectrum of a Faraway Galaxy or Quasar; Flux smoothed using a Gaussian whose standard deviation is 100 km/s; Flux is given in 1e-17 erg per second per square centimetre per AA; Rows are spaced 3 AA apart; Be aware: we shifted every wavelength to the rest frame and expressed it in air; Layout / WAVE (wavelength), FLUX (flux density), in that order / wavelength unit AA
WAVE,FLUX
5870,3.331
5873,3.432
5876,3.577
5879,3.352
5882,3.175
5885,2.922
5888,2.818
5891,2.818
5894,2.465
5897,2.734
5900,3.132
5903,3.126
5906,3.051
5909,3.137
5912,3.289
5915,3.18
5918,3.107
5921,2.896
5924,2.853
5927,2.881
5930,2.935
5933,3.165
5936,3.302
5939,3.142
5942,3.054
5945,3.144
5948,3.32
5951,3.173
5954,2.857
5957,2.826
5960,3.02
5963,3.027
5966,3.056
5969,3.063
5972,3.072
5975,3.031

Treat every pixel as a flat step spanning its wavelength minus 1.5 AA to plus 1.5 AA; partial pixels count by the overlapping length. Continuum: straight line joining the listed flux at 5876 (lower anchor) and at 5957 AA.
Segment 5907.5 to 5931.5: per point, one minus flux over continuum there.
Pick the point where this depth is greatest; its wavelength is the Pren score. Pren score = 5924 AA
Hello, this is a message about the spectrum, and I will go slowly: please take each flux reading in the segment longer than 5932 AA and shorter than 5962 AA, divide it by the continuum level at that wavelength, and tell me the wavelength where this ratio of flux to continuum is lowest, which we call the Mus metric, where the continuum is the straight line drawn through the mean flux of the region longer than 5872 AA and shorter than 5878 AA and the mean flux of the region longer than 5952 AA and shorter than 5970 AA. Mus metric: 5957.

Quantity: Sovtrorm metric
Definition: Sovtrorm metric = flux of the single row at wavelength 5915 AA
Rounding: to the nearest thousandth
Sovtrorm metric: 3.180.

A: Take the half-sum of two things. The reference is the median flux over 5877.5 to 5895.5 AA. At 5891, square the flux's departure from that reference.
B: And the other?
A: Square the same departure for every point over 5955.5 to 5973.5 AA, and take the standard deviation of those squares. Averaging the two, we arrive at 0.01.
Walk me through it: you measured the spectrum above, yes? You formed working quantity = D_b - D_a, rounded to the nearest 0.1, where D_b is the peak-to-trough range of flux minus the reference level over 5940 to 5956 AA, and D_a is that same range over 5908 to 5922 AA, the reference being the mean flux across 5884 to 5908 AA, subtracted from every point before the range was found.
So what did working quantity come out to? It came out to 0.1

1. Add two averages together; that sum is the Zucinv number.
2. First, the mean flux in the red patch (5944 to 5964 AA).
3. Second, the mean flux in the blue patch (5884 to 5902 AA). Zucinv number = 5.87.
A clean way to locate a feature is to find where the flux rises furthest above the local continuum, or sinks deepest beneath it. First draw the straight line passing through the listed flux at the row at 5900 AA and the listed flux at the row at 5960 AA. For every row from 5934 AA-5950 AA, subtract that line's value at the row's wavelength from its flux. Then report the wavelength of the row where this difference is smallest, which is 5942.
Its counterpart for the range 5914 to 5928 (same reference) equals 5924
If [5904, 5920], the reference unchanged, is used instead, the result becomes 5906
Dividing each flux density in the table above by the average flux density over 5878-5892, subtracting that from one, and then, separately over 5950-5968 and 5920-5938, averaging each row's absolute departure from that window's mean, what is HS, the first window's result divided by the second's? 0.66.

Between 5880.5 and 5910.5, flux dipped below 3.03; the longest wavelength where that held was 5897 AA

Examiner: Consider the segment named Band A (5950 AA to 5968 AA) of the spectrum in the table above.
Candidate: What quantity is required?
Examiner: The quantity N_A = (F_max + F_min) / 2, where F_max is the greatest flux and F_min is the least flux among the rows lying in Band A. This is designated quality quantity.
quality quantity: 3.00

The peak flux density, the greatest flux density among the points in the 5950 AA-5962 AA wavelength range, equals 3.173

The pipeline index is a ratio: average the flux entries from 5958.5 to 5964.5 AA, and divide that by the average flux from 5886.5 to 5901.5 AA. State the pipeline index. 1.08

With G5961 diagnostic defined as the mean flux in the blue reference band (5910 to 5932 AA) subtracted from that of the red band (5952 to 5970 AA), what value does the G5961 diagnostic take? 0.0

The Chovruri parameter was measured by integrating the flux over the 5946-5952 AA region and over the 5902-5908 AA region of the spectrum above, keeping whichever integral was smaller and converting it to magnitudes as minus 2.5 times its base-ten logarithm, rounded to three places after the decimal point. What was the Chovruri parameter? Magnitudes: -3.170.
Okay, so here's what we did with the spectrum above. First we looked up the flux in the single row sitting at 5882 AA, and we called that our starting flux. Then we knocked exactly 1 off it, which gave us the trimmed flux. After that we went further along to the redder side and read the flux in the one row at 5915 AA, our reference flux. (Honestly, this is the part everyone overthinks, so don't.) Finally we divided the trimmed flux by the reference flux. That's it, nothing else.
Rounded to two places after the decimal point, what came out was 0.68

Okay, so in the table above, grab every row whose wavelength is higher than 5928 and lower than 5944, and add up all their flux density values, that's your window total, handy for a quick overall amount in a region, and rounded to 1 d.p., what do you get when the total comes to 15.6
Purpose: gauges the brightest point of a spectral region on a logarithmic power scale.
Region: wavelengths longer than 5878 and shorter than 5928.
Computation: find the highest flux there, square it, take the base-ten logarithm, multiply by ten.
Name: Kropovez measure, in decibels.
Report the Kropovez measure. 10.5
